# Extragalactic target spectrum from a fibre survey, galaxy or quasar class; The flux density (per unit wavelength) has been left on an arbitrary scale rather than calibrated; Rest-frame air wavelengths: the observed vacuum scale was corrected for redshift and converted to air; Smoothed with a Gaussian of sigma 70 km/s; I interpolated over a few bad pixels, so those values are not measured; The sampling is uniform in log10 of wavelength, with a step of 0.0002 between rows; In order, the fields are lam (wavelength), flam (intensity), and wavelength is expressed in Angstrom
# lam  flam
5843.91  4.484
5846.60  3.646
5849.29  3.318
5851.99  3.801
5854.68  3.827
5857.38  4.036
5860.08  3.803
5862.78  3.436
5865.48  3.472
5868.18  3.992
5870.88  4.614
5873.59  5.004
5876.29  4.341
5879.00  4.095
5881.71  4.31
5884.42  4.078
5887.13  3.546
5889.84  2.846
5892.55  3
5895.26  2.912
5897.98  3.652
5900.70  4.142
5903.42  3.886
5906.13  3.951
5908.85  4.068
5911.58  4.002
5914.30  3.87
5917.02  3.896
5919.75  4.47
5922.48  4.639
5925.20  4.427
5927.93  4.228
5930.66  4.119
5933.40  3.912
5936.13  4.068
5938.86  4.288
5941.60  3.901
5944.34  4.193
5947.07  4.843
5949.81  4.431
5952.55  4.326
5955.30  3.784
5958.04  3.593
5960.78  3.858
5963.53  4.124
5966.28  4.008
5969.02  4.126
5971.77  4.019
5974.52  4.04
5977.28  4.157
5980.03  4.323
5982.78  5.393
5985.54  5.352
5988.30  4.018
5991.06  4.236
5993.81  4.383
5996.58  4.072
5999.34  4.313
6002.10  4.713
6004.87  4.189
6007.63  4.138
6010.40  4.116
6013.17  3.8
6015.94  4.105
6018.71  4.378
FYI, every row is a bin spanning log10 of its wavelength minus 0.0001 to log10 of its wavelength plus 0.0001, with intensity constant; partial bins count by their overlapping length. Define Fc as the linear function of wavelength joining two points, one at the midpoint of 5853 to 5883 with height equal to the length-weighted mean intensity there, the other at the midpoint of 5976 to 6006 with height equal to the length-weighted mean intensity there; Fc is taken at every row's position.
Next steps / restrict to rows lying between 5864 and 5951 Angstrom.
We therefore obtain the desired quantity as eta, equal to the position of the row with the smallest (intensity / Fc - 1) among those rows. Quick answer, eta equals 5889.84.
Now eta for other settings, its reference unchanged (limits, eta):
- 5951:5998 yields 5958.04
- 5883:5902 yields 5889.84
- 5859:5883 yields 5862.78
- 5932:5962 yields 5958.04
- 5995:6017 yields 6013.17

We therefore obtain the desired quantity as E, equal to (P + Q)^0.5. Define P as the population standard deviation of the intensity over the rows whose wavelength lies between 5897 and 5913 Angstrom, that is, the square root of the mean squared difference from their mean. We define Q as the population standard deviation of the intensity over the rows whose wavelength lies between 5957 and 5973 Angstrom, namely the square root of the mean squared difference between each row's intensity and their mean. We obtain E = 0.58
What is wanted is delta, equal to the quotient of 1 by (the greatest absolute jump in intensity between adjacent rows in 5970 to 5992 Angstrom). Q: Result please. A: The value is 0.75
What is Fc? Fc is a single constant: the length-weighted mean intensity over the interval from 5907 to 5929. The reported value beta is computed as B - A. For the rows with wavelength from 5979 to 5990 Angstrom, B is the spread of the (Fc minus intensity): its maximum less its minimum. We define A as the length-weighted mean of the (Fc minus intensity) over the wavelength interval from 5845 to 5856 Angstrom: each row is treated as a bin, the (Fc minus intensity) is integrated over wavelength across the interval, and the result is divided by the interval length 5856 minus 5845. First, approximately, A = 0.53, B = 1.4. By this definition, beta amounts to 0.8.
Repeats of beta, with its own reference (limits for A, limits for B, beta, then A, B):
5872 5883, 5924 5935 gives 0.8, -0.25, 0.5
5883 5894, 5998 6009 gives -0.3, 0.83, 0.6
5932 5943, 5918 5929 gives 0.3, 0.15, 0.4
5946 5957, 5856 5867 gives 0.7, -0.12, 0.6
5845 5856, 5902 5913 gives -0.3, 0.53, 0.2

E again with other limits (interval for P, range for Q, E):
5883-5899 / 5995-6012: 0.82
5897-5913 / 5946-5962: 0.77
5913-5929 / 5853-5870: 0.72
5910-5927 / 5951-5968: 0.74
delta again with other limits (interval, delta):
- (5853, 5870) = 1.92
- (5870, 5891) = 1.43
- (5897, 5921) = 1.74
